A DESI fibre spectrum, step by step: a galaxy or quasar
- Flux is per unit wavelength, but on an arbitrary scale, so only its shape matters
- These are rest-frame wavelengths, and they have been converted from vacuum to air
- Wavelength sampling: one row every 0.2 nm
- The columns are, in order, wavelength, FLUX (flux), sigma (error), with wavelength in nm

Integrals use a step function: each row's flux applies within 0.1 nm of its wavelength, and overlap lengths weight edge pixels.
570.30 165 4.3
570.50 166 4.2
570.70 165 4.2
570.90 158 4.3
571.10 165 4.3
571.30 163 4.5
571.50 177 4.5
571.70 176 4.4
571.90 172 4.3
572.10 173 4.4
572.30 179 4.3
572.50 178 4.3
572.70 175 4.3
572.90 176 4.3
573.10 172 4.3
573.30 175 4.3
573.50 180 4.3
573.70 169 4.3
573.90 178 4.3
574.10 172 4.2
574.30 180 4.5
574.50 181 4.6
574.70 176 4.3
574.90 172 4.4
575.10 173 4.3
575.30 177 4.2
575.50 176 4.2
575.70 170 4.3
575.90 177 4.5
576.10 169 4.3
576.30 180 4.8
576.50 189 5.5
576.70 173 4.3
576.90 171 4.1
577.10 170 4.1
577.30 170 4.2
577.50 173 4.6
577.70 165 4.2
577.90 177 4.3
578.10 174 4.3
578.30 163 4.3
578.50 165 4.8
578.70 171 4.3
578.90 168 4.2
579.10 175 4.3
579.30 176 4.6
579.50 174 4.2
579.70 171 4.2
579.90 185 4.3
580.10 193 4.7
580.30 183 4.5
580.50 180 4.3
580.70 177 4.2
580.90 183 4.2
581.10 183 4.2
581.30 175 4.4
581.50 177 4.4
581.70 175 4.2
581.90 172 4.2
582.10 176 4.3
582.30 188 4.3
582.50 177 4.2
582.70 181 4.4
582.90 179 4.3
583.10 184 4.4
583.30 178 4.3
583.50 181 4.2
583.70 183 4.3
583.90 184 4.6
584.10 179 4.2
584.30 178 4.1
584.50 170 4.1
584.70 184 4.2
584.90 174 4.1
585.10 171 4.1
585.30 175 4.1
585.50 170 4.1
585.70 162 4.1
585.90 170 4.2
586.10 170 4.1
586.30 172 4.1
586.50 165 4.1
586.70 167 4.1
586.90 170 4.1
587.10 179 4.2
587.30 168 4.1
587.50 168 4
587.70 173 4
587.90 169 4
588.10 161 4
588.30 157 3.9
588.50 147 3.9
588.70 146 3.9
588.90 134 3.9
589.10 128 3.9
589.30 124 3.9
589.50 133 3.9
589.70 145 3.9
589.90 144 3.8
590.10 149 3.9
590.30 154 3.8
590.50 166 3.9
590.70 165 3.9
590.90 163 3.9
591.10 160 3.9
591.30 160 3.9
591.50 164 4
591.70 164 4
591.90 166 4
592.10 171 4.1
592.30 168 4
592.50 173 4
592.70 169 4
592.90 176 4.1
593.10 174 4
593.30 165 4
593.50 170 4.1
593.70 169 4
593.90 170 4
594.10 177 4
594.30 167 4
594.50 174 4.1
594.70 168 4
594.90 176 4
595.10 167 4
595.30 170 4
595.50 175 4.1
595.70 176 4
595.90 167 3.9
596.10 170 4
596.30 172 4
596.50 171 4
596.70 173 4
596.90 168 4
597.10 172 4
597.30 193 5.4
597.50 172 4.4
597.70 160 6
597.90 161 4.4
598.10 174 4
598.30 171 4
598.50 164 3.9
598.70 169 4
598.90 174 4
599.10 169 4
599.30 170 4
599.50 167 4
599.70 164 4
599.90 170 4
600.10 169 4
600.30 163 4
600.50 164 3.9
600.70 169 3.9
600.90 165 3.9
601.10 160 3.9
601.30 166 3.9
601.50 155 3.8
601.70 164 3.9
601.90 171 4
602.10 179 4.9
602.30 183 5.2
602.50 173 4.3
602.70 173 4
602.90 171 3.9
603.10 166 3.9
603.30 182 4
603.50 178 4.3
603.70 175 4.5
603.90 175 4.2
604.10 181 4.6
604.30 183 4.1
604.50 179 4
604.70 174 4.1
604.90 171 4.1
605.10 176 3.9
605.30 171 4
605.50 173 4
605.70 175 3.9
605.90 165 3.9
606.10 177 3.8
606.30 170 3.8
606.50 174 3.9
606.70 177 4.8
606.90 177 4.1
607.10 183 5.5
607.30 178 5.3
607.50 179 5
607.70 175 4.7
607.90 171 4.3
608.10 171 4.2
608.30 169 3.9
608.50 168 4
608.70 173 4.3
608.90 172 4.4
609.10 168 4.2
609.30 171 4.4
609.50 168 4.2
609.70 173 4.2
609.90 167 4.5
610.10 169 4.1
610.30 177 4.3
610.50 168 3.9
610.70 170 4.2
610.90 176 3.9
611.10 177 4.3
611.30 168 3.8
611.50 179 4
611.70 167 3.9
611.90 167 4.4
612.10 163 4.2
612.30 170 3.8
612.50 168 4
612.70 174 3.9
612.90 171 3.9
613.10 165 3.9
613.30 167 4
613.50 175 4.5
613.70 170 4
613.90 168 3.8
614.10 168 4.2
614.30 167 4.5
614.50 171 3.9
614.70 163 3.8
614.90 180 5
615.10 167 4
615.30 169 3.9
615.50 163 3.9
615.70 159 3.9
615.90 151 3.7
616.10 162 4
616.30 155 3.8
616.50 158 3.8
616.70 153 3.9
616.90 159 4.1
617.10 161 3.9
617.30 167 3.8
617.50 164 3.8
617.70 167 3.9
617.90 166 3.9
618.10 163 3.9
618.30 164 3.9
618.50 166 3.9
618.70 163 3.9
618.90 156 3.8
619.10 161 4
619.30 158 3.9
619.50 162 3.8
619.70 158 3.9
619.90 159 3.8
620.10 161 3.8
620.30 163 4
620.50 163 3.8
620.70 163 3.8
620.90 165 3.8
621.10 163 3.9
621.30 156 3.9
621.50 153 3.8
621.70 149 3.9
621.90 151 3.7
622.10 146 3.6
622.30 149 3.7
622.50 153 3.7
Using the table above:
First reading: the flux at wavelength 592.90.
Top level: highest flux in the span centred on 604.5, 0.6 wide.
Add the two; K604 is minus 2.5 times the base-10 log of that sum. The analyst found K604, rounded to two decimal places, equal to -6.39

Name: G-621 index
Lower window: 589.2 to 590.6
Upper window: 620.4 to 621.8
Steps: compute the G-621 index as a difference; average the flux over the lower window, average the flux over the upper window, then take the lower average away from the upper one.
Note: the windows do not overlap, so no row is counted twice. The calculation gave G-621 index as 14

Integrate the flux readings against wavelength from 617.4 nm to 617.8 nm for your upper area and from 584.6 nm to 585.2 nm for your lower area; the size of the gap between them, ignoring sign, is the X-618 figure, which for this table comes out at 40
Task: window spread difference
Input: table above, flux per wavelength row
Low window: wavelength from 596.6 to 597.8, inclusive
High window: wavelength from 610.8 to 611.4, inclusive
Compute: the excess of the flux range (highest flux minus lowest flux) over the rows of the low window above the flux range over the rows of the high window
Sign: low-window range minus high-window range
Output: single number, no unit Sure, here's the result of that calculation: 24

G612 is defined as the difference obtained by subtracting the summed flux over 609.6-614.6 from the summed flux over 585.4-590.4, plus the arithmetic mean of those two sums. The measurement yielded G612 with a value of 3760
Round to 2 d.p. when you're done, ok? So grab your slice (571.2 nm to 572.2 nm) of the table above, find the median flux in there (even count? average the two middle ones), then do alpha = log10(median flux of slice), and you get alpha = 2.24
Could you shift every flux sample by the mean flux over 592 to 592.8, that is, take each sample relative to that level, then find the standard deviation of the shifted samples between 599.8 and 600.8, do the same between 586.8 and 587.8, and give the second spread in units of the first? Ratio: 1.4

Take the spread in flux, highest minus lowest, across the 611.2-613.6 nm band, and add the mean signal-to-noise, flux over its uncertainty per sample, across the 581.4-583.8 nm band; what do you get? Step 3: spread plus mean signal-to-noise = 57.8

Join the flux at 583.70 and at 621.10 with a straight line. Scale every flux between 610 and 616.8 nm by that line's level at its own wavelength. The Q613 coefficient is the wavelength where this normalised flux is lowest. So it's 615.90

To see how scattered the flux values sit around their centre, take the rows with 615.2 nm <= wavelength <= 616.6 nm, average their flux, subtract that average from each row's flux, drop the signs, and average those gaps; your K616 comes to 4.4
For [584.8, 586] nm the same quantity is 3.0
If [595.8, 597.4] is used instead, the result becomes 4.9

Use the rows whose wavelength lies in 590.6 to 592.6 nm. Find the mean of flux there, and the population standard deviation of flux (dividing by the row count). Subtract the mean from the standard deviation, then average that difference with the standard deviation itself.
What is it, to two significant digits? -79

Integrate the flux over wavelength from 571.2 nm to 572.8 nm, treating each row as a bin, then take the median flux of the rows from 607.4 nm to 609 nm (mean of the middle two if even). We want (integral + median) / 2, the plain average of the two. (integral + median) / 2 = 225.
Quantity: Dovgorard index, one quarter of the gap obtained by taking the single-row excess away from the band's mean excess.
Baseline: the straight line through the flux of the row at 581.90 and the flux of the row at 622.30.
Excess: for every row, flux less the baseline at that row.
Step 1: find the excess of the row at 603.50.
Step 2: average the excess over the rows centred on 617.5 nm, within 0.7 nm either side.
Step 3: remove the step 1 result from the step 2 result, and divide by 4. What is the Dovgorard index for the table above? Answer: -2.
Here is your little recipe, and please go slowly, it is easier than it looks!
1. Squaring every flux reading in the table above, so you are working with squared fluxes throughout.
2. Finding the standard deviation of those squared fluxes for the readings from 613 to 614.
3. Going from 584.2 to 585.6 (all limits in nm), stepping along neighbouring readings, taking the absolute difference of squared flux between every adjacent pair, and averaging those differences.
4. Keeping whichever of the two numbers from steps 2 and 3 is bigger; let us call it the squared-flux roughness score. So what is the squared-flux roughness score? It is 2577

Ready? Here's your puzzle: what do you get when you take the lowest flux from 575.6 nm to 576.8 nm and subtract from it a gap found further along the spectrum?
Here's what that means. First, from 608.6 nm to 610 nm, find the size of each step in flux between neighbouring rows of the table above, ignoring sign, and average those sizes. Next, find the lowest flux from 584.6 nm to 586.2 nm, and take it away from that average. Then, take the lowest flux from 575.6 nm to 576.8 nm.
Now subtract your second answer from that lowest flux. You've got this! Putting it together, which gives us 327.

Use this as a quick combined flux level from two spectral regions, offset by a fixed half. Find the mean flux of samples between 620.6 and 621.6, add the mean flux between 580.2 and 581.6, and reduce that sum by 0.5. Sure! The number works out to 339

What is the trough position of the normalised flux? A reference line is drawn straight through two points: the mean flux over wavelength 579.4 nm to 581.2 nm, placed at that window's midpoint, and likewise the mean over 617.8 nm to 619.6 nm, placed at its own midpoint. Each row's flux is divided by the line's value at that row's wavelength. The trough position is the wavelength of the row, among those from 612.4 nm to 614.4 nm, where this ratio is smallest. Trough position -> 613.10 nm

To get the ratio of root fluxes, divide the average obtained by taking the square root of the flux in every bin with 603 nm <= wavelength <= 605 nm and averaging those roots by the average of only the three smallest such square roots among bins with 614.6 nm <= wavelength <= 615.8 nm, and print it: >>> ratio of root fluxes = 1.04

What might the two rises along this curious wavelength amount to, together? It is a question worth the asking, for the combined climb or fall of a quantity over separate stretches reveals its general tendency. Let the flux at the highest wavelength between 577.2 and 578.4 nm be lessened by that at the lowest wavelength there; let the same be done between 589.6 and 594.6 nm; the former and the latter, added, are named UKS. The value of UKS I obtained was 22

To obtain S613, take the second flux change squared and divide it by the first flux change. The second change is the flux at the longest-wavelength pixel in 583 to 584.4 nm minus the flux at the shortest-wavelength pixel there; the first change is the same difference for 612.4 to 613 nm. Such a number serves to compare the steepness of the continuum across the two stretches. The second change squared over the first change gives 12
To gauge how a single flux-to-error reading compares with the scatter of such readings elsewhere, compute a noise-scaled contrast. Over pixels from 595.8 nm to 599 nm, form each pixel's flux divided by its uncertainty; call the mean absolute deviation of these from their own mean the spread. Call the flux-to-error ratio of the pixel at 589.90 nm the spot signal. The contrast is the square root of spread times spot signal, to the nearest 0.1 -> 10.8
